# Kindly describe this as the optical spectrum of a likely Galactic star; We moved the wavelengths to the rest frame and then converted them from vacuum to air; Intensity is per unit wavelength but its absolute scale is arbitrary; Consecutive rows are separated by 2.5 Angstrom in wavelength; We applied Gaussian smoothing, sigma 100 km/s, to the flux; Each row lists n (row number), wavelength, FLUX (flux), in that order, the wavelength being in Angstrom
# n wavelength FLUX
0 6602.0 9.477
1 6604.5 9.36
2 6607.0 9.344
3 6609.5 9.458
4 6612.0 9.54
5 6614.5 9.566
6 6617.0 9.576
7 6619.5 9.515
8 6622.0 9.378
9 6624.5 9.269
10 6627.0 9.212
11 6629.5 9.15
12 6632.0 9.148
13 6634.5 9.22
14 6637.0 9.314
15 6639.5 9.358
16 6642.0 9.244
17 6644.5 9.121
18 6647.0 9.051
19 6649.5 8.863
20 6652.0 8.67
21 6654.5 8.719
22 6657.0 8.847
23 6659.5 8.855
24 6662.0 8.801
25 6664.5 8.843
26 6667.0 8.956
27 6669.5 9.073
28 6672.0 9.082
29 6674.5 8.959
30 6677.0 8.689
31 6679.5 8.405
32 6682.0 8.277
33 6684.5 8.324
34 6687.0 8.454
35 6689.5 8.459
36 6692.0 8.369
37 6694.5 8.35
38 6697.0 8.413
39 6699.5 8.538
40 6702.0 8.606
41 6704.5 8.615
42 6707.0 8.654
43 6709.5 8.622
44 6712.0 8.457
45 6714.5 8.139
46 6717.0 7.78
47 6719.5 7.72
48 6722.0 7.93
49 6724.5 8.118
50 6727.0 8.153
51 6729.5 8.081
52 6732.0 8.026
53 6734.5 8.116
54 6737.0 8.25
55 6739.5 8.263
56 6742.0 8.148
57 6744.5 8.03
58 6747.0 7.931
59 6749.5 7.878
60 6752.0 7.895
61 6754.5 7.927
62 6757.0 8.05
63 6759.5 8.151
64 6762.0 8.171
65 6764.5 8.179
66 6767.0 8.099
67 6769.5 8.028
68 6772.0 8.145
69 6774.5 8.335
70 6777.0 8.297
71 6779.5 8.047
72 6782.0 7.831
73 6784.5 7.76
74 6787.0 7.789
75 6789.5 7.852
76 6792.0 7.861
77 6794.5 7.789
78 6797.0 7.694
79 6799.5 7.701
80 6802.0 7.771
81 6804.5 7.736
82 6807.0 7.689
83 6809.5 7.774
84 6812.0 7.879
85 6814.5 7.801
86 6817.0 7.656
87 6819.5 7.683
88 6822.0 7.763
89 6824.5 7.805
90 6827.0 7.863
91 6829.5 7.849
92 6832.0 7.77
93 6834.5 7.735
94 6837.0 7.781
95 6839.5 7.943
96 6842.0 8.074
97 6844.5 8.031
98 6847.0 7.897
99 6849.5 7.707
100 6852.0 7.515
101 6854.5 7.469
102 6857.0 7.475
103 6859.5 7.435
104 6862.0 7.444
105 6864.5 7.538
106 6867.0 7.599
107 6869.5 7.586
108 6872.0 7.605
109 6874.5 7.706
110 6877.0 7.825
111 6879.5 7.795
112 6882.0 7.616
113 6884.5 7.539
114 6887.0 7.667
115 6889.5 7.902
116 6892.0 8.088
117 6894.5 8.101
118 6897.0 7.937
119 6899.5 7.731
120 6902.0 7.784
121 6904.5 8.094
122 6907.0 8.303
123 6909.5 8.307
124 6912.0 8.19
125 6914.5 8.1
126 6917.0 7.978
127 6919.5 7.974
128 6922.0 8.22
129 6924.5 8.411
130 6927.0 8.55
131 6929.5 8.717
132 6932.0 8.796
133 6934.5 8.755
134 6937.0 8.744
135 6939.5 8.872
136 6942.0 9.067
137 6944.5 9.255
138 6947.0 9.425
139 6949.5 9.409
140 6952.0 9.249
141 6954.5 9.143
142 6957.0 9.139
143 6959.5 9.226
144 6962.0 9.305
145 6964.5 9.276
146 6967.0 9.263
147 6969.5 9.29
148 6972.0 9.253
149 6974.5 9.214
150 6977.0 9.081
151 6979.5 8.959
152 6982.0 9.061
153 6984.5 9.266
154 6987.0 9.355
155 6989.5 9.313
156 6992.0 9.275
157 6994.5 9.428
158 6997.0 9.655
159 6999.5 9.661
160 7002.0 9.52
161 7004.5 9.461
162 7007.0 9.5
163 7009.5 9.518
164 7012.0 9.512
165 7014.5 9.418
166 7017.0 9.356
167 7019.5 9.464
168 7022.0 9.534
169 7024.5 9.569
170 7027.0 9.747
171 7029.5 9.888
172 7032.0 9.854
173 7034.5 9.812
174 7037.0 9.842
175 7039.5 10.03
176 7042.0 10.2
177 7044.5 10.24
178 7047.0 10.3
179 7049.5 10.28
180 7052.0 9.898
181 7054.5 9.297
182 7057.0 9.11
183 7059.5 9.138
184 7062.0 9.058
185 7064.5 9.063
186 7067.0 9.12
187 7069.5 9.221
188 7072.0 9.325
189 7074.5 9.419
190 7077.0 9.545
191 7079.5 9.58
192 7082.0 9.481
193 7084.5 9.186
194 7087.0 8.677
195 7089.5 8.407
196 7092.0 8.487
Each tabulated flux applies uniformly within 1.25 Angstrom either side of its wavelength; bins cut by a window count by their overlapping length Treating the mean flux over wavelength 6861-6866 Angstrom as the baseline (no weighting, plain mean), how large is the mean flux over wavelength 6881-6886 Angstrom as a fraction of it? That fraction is 1.01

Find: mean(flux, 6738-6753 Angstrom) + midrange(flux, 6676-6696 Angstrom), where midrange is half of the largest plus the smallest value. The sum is 16.5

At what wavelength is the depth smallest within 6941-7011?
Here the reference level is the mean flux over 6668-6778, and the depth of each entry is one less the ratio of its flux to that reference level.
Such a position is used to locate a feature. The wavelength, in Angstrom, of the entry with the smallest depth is 6999.5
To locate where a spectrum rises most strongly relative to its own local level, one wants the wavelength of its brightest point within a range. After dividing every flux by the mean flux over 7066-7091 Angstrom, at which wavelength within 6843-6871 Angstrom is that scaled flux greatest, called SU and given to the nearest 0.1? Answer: 6844.5 Angstrom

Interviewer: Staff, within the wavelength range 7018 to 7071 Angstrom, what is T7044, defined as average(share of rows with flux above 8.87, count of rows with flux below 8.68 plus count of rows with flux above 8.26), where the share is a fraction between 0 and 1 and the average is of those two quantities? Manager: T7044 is 11.0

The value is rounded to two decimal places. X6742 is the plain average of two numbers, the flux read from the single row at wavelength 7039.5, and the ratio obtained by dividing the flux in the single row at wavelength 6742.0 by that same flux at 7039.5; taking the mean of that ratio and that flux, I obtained 5.42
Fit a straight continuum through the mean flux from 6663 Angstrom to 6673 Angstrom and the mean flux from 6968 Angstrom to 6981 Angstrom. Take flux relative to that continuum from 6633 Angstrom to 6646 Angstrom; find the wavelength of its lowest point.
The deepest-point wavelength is 6644.5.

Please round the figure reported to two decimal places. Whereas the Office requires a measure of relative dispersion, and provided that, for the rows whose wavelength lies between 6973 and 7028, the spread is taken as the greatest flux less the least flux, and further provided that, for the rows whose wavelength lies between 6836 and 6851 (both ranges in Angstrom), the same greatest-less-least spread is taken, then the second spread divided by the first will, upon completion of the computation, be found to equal 0.47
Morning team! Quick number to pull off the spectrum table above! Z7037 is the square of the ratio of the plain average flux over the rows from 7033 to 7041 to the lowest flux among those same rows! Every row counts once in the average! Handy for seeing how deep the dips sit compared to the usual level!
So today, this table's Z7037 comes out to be 1.02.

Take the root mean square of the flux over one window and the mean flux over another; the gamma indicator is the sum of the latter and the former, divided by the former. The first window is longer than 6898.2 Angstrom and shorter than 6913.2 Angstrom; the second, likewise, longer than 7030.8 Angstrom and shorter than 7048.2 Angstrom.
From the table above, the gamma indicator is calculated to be 2.2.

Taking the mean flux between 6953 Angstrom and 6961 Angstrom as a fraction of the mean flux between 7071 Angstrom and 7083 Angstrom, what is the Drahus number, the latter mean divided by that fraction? 9.8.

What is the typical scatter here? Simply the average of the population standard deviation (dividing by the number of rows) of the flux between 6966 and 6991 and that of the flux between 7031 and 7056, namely 0.206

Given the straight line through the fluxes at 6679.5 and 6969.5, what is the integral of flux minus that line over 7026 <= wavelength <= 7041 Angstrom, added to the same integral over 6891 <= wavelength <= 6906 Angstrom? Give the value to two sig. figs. -11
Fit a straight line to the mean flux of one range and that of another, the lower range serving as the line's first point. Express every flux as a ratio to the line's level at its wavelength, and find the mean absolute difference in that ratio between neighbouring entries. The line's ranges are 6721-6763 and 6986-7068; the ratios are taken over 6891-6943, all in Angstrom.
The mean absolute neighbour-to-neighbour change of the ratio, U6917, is 0.0136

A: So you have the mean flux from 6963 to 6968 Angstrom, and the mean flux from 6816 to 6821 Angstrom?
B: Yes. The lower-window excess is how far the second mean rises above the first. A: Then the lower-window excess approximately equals -1.6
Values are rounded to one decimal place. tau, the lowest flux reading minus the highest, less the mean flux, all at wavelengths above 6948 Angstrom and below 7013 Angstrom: -10.0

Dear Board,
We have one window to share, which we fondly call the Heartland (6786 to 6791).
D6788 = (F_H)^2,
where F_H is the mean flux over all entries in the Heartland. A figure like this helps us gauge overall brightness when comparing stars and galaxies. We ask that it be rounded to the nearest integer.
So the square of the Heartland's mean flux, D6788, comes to 61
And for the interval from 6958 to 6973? 86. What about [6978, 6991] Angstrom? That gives 84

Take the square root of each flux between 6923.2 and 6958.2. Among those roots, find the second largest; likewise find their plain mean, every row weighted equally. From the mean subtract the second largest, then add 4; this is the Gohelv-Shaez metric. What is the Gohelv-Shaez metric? 3.93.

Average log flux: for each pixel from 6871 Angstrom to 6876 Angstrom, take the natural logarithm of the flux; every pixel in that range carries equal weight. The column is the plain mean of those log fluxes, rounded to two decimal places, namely 2.04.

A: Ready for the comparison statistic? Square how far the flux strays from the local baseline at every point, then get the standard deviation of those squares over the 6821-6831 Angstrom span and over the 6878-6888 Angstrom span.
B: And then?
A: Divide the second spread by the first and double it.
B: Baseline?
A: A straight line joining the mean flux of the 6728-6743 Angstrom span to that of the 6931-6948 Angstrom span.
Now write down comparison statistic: 10.5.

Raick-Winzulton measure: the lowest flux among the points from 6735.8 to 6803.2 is 7.694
